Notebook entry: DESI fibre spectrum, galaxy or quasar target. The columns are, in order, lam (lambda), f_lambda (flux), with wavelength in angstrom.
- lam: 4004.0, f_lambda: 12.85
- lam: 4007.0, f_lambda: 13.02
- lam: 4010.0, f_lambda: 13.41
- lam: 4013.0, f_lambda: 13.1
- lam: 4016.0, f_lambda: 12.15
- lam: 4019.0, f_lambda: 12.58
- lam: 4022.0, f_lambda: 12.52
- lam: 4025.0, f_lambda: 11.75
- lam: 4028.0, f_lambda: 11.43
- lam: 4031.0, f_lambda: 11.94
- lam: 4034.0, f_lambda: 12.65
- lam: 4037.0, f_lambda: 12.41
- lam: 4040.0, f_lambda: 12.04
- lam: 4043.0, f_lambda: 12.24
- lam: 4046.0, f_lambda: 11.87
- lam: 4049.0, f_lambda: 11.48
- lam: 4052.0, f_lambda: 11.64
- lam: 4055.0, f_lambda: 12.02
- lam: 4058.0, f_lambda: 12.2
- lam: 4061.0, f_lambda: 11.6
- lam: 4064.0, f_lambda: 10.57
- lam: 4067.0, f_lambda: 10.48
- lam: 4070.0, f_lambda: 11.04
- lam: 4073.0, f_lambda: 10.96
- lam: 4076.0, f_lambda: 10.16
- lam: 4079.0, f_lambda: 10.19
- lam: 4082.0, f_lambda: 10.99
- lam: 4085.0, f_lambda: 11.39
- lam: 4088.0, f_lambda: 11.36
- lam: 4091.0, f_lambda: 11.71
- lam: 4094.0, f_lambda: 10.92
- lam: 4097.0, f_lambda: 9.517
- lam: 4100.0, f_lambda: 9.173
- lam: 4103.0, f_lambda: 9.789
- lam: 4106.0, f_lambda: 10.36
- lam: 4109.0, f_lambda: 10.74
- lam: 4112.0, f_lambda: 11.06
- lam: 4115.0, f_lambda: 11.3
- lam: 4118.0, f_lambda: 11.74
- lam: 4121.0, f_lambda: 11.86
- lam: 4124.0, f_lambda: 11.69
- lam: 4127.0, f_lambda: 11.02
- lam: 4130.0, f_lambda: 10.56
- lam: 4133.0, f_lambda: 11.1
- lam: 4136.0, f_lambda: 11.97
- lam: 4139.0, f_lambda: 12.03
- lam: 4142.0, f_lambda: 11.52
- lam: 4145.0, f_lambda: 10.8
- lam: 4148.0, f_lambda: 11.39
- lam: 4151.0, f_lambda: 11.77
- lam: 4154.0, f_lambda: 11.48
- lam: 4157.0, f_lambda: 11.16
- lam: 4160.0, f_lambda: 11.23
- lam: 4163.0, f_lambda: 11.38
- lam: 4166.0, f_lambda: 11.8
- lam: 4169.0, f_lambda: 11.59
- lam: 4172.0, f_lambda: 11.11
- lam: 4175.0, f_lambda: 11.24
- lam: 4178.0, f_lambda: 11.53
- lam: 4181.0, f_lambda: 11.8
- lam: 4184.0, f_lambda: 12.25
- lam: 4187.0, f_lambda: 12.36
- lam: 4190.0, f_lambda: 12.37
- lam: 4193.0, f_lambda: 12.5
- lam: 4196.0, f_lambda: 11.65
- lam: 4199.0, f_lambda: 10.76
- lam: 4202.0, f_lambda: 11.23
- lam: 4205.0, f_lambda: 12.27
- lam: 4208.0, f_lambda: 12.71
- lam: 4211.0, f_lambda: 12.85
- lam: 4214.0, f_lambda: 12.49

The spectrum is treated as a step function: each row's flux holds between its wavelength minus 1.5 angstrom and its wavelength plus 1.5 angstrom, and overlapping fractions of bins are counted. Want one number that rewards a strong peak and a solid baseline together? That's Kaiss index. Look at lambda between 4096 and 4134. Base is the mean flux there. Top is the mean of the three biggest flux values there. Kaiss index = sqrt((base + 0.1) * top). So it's 11.3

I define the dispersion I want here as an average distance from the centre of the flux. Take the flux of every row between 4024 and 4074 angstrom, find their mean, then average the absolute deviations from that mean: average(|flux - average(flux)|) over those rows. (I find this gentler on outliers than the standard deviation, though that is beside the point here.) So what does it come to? 0.49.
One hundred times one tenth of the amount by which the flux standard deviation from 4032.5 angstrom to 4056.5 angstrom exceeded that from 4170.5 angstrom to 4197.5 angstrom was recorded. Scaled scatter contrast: -1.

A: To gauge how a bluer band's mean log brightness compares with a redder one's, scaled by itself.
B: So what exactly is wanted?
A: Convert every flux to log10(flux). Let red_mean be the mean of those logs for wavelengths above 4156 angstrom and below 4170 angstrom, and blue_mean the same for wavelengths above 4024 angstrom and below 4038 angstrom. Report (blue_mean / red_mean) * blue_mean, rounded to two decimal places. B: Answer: 1.10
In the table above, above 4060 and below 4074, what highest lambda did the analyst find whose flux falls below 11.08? 4073.0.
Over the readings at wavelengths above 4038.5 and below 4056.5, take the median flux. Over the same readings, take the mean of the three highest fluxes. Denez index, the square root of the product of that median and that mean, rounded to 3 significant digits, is 12.0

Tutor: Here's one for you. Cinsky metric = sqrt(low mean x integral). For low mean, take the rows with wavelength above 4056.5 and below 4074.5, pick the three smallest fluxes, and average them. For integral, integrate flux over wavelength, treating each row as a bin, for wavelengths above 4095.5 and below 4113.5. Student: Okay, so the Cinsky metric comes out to 44.1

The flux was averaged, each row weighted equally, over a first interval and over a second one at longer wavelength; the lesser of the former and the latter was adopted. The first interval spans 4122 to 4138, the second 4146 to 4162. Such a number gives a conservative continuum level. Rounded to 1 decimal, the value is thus 11.3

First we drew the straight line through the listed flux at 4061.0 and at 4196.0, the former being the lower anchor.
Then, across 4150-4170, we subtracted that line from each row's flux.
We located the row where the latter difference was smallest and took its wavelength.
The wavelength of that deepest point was 4157.0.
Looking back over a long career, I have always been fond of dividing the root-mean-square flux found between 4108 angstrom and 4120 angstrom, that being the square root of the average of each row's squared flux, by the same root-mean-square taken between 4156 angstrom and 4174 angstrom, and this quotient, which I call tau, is 0.99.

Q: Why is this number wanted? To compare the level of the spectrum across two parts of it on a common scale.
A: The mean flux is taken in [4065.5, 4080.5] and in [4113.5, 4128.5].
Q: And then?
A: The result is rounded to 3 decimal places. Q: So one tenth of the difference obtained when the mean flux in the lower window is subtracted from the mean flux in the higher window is 0.096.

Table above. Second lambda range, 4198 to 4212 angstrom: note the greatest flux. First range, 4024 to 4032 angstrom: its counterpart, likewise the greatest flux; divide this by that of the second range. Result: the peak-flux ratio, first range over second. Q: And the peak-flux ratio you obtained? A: 0.93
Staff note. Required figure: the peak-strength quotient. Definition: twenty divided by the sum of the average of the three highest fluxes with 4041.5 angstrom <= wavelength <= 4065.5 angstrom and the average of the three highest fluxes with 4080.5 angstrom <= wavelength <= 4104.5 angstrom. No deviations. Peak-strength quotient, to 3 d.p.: 0.846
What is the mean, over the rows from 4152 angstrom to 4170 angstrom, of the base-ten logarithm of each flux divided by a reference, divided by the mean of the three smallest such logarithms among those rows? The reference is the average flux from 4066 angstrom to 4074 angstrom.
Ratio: 1.4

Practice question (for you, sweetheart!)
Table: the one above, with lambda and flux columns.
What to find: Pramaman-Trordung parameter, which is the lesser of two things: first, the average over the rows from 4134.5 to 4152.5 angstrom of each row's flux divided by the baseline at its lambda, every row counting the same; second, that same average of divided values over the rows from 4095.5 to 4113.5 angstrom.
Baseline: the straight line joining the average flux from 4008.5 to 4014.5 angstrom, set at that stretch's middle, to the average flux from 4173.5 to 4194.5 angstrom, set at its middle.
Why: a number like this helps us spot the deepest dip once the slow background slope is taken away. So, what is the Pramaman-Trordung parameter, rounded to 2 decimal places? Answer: 0.80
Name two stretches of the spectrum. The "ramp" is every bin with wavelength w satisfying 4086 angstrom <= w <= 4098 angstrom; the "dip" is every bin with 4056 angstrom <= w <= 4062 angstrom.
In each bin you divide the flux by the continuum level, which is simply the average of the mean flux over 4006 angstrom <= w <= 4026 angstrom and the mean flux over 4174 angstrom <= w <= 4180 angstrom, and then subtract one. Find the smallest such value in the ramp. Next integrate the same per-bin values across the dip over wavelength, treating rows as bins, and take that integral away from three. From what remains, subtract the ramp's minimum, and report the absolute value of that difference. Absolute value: 3.3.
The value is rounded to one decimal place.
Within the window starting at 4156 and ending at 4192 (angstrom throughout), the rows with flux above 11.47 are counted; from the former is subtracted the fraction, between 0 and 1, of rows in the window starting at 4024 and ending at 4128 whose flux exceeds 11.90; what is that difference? 6.8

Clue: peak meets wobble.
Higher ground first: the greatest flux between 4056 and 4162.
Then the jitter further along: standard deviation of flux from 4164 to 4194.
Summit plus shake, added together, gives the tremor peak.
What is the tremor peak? 12.7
